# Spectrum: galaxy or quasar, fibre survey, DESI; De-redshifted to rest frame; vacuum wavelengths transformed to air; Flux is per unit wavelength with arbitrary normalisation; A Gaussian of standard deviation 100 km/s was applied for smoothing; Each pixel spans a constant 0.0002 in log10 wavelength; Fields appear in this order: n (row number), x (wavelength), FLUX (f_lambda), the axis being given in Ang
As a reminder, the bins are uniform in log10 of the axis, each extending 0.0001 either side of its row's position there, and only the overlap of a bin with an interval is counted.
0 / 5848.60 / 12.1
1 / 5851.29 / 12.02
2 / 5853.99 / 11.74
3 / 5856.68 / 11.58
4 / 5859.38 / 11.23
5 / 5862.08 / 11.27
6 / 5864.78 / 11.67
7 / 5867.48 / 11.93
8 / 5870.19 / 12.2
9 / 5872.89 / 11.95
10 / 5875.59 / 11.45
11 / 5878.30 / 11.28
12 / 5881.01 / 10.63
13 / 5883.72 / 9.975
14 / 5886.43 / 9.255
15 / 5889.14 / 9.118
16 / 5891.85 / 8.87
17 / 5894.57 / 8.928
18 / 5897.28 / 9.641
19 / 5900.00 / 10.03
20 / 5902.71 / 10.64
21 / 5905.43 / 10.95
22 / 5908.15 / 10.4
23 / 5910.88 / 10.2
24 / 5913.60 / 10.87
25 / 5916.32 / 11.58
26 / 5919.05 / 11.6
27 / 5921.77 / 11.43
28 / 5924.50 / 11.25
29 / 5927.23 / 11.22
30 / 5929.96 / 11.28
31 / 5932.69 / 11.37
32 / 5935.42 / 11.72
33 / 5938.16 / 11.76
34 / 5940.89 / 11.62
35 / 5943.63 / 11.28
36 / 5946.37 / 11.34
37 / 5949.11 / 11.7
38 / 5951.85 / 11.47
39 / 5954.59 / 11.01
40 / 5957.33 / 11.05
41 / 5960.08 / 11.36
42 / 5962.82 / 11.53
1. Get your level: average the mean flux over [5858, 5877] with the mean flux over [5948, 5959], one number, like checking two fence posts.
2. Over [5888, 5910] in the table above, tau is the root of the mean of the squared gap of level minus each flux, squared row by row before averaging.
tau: 1.8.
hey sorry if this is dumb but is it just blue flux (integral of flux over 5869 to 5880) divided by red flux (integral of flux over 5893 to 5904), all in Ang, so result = 1.19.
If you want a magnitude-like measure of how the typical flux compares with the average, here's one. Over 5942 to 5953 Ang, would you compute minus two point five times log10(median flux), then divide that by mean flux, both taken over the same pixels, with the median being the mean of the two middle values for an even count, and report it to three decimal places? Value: -0.231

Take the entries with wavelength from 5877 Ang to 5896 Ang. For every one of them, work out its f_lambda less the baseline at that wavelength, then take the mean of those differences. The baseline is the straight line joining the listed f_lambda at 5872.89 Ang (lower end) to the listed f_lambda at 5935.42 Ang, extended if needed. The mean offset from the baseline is -2.2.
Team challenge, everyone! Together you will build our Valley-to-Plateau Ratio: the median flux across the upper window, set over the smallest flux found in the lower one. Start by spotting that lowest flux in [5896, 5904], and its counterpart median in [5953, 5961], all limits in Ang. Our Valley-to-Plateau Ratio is 1.15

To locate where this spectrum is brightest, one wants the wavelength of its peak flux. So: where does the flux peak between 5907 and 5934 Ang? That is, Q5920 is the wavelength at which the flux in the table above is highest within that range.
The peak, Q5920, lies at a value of 5919.05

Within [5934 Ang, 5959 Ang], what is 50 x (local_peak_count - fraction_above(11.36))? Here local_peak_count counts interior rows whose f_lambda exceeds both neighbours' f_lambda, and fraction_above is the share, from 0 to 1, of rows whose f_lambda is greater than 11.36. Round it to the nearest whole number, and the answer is 72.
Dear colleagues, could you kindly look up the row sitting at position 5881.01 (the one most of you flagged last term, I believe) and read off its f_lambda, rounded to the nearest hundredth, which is 10.63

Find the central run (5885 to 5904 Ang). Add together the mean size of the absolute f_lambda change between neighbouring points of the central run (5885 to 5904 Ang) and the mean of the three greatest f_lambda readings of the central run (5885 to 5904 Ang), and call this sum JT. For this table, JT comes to 10.5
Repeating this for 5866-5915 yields 12.4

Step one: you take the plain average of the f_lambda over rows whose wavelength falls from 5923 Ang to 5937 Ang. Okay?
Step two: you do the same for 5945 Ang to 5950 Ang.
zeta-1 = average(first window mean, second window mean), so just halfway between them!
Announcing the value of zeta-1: 11.4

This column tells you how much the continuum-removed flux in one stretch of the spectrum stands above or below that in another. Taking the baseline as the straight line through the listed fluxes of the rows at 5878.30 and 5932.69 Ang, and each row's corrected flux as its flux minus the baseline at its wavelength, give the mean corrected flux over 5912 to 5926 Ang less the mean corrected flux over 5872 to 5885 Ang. 0.2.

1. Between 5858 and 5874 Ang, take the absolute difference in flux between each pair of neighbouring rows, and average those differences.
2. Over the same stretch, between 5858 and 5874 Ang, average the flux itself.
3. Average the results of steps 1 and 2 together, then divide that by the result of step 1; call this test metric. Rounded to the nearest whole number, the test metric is 24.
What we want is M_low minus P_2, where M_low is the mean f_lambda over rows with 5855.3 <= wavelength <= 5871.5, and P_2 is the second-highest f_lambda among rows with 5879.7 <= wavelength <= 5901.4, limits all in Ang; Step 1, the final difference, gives 1.6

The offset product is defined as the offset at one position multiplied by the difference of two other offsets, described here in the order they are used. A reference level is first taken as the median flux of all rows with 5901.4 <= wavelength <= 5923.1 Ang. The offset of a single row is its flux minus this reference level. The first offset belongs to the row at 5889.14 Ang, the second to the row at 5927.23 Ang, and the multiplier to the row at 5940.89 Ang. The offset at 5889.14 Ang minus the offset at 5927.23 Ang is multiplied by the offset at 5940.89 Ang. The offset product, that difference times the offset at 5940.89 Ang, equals -1.5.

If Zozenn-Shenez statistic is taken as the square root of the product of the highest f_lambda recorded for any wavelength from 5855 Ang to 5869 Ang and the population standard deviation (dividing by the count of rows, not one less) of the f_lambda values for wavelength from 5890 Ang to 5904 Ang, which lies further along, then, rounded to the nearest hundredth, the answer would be 2.83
